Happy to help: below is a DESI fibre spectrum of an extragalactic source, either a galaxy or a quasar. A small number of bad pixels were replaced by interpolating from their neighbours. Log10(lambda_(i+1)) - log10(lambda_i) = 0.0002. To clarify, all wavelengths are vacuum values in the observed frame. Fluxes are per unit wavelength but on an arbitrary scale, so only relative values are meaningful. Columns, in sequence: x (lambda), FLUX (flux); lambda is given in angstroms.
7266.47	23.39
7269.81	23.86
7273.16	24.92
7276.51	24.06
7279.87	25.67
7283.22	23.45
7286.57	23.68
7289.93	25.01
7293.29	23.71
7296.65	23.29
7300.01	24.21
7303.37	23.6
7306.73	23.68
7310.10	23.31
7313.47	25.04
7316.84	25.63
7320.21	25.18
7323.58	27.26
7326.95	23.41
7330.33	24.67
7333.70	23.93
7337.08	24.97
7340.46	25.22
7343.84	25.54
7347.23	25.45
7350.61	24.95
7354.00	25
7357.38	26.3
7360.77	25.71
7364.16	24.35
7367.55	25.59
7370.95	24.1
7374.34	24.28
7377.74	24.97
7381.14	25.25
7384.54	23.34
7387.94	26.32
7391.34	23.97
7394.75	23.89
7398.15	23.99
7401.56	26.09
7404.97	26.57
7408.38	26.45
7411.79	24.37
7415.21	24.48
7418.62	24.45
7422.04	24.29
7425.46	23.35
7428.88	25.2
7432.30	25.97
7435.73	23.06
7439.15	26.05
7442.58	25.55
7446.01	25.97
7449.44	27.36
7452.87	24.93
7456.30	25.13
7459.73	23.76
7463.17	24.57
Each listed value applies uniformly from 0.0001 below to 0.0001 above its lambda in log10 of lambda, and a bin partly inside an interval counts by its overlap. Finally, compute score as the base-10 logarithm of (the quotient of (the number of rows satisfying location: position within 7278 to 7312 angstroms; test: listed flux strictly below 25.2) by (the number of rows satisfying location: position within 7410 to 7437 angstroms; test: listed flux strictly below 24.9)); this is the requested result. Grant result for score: 0.2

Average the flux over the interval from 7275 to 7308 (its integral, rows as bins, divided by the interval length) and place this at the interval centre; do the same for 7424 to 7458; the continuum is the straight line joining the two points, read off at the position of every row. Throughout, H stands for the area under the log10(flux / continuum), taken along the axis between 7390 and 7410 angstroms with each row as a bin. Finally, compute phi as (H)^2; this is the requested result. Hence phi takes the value 0.005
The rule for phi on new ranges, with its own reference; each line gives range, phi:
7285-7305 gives 0.003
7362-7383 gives 0.000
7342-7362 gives 0.107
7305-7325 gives 0.064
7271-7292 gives 0.031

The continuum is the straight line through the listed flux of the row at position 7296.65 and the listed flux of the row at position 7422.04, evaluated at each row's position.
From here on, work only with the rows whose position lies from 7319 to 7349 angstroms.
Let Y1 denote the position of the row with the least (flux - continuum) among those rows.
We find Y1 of 7326.95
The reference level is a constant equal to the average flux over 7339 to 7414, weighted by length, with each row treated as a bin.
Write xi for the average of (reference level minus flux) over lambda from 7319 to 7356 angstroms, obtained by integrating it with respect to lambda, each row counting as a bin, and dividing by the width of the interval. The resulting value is 0.01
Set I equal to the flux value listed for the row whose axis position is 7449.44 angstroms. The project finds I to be 27.36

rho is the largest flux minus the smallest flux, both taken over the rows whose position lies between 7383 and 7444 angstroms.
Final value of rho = 3.51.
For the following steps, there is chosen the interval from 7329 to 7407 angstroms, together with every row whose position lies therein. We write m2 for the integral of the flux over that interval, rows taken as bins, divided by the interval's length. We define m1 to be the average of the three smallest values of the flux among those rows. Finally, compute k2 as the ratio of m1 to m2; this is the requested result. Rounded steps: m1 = 23.7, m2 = 25.0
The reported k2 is 0.949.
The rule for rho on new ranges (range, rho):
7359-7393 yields 2.98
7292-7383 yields 3.97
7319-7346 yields 3.85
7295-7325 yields 3.97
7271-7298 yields 2.38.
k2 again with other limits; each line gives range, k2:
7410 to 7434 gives 0.976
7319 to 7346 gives 0.959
